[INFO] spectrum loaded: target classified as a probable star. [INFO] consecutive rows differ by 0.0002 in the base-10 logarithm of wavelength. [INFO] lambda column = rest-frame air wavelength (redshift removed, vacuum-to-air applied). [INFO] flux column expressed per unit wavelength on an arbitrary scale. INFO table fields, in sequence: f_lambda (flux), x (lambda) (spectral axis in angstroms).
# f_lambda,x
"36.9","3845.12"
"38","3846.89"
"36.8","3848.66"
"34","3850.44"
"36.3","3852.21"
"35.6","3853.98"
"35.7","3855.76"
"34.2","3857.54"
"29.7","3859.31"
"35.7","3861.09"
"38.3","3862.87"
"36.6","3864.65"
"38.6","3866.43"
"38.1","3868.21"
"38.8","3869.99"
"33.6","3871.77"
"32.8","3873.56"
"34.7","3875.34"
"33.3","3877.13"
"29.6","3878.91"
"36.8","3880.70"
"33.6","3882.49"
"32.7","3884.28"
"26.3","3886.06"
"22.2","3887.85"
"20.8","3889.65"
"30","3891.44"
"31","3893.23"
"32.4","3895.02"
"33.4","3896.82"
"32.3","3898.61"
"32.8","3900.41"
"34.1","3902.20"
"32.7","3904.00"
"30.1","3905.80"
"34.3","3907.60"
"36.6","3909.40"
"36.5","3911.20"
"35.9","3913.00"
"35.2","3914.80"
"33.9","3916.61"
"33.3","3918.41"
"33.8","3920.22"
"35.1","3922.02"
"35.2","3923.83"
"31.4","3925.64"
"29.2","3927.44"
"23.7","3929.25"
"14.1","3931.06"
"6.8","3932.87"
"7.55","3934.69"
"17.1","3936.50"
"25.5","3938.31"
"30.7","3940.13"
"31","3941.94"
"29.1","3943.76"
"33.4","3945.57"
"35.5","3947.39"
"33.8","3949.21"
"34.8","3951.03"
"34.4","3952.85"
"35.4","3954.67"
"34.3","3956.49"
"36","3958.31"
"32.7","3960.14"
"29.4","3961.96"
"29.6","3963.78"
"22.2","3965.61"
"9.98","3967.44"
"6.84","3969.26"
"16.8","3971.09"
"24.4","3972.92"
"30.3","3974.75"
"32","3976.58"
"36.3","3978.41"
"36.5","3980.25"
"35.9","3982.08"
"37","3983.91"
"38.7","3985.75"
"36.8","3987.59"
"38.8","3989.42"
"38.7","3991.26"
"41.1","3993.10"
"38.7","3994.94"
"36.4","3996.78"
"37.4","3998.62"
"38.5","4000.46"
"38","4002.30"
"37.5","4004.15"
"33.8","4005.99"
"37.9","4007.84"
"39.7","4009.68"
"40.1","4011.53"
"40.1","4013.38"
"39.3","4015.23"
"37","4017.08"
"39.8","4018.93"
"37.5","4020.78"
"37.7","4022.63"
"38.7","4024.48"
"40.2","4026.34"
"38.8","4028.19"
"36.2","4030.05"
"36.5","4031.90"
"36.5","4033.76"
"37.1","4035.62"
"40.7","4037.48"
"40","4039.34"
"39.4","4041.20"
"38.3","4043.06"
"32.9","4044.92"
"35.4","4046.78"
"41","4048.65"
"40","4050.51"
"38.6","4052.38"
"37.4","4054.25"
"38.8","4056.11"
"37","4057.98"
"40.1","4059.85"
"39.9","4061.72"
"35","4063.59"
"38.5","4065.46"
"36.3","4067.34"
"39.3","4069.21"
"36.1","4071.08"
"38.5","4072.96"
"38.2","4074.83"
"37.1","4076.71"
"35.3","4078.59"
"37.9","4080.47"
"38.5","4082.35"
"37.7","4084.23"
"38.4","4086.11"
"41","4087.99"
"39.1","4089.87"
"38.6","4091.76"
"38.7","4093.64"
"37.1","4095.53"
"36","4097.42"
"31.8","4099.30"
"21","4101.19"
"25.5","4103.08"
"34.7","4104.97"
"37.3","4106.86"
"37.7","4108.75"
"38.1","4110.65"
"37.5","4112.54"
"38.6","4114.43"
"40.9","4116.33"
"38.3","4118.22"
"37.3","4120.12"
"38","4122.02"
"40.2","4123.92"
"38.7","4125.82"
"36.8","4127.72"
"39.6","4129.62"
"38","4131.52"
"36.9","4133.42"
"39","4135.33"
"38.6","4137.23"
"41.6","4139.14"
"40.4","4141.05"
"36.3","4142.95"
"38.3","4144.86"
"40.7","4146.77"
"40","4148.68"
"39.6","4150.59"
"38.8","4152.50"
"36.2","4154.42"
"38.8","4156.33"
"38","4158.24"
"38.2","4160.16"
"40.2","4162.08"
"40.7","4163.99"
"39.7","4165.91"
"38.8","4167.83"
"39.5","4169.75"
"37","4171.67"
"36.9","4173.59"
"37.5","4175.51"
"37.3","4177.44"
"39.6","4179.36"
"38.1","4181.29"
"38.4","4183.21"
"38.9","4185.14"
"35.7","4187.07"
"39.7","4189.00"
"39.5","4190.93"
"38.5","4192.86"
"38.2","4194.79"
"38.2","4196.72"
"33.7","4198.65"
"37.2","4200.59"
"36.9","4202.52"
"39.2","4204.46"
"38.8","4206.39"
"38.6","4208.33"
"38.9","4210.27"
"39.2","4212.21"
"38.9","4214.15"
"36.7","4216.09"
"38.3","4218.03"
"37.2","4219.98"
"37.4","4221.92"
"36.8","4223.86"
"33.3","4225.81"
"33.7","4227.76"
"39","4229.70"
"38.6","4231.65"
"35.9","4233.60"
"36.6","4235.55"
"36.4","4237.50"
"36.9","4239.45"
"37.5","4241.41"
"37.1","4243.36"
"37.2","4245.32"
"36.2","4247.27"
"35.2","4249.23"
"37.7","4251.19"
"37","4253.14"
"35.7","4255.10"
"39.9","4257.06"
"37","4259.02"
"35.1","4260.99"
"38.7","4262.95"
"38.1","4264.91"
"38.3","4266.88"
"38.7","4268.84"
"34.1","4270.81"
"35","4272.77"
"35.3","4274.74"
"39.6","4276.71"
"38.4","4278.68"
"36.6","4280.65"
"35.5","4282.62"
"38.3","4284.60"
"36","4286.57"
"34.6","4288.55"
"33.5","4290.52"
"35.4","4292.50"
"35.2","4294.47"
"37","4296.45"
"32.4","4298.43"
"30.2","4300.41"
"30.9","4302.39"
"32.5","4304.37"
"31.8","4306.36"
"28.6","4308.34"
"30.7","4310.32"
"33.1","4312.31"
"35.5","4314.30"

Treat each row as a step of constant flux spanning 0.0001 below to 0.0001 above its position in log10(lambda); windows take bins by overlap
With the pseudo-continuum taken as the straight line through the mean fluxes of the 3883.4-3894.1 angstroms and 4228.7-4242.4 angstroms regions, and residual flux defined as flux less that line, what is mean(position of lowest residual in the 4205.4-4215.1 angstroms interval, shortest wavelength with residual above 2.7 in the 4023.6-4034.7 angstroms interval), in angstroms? 4116.4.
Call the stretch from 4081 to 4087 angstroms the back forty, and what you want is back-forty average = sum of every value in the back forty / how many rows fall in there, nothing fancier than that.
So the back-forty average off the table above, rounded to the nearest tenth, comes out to 38.2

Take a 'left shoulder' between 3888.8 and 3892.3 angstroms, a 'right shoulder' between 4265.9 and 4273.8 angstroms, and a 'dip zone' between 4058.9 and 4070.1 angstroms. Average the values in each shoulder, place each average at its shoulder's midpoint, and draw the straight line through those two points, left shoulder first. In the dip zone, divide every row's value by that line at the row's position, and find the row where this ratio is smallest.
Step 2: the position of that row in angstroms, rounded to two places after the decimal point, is 4063.59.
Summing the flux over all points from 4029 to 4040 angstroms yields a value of 227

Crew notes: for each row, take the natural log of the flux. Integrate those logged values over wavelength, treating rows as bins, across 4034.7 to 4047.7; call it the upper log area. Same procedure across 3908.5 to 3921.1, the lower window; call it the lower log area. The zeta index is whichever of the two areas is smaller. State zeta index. 45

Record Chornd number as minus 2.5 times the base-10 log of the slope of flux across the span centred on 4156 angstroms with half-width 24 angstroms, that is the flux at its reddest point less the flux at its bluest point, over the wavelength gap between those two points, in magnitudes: 3.08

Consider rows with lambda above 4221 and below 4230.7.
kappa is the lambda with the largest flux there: 4229.70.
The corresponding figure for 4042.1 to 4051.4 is 4048.65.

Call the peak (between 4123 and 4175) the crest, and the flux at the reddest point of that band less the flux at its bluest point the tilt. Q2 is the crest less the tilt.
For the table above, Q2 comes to 45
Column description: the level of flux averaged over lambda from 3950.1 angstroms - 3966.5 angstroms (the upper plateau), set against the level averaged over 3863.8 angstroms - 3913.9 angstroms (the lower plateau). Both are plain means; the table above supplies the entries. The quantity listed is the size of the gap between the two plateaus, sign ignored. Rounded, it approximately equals 1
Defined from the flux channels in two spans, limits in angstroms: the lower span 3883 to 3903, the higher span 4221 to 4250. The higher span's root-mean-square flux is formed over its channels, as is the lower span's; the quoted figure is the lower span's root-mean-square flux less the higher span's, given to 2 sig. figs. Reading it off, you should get -6.4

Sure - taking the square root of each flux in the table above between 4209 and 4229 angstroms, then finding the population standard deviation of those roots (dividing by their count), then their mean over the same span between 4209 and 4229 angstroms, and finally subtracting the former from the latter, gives 5.92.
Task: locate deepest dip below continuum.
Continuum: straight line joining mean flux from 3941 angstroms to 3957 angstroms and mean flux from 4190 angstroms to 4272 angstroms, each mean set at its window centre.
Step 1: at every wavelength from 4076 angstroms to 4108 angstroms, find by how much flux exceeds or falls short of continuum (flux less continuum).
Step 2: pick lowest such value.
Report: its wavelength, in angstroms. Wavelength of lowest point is 4101.19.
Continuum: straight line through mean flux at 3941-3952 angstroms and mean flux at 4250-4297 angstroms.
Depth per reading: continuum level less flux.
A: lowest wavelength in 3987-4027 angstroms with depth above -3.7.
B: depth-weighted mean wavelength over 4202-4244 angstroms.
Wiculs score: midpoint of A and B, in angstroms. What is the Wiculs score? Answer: 4101.3 angstroms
